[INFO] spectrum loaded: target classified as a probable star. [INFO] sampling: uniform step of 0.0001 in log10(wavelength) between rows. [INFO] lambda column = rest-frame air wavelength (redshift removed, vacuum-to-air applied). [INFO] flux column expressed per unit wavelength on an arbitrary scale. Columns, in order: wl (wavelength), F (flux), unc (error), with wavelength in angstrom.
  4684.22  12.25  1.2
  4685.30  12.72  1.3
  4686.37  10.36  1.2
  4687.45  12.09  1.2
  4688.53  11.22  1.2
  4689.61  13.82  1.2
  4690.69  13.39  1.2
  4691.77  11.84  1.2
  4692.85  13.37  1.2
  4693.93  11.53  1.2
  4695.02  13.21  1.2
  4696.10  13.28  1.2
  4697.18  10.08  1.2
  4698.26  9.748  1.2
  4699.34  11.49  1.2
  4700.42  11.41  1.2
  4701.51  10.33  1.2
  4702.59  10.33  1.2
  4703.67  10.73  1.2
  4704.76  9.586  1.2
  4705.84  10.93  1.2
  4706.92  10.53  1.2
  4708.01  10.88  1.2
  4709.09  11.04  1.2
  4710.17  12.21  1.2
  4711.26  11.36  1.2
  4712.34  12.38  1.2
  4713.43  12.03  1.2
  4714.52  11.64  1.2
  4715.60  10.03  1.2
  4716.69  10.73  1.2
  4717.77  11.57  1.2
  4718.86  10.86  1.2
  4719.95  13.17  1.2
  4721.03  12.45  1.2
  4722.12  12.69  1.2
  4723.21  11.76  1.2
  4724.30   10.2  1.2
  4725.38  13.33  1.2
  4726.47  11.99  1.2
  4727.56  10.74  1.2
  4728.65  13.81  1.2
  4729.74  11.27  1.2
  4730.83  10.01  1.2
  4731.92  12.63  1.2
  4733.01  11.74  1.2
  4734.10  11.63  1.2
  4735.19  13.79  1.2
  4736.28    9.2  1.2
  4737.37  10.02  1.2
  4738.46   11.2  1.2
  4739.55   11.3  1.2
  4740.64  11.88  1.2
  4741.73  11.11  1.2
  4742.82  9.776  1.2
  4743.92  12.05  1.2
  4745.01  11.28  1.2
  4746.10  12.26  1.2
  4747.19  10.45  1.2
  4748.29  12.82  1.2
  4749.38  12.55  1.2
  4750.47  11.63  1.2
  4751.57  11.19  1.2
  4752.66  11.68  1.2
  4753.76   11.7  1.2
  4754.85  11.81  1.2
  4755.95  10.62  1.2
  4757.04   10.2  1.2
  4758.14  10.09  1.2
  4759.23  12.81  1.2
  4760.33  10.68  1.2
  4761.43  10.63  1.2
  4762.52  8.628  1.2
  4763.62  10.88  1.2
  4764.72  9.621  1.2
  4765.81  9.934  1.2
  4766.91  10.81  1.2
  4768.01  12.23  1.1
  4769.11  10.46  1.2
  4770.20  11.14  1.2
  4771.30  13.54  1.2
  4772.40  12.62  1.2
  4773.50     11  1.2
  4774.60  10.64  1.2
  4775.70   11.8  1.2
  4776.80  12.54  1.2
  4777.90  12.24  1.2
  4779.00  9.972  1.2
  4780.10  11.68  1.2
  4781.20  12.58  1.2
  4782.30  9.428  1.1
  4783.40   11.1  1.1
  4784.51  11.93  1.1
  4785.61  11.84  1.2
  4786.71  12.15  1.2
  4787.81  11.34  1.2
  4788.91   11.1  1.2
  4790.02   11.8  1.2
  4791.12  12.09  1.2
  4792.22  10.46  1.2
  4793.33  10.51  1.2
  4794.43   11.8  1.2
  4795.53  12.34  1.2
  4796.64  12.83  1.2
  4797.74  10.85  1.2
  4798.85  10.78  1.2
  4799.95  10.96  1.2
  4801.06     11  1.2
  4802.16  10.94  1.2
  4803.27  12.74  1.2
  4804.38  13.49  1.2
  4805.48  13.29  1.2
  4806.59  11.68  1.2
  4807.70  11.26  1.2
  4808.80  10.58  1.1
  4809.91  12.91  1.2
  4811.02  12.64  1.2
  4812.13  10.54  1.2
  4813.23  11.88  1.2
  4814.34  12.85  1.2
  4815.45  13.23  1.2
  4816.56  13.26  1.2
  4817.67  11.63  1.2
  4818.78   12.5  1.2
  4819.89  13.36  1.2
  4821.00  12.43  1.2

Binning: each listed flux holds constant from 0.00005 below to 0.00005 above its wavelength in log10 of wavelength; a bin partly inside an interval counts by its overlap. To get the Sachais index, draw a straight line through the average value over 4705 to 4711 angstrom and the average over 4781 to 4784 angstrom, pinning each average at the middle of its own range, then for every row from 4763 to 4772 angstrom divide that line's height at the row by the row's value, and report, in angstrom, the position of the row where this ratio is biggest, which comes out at 4764.72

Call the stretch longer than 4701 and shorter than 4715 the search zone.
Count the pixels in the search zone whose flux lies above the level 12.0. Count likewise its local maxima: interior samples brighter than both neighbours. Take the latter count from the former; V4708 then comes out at -1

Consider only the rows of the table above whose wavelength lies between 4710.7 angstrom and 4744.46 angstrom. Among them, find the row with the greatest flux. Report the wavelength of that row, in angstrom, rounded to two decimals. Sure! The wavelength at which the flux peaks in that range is 4728.65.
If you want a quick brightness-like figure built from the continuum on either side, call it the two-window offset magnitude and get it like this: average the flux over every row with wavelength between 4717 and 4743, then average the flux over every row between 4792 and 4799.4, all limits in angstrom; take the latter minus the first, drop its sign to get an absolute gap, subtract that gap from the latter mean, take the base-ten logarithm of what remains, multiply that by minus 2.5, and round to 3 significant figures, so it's -2.62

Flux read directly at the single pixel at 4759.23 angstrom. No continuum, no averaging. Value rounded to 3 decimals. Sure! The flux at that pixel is 12.810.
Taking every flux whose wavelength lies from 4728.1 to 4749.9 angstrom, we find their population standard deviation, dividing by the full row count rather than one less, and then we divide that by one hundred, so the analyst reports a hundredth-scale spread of 0.0122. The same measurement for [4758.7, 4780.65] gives 0.0120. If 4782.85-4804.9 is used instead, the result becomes 0.0081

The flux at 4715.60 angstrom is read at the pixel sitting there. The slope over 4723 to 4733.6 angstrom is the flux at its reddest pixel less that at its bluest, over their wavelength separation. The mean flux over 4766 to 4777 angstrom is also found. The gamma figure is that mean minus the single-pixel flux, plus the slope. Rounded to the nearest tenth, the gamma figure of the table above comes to 1.6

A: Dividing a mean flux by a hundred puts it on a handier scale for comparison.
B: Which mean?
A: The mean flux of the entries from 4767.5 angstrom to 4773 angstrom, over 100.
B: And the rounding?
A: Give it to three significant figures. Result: 0.120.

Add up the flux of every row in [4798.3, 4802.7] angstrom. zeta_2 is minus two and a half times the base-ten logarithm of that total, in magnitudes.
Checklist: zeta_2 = -4.10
